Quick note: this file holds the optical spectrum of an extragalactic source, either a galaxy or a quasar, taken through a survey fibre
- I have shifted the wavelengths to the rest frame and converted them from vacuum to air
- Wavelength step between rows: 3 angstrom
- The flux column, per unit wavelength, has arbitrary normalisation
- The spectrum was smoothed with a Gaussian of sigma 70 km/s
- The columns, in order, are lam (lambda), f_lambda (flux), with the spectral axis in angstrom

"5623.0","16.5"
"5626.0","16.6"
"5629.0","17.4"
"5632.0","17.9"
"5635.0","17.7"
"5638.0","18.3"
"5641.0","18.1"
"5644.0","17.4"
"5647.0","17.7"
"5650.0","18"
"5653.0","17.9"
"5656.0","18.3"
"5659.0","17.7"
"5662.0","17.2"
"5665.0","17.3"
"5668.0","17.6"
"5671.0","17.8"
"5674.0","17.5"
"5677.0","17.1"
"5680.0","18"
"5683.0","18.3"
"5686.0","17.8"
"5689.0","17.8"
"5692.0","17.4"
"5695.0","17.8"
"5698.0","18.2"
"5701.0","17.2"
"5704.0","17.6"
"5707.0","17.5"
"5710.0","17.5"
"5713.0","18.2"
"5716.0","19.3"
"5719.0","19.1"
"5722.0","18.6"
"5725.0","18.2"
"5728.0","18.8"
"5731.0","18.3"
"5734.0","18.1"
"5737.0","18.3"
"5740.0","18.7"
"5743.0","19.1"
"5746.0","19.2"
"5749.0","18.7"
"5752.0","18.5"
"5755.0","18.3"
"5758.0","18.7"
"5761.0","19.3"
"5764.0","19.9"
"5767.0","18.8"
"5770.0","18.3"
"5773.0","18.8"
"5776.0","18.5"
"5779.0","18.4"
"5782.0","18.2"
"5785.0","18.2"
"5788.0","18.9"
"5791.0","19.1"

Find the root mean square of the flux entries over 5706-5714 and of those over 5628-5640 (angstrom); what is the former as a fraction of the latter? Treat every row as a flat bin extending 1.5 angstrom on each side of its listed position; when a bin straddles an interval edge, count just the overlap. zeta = 0.99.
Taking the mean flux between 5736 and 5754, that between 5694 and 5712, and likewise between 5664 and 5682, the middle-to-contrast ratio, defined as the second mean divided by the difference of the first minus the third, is 15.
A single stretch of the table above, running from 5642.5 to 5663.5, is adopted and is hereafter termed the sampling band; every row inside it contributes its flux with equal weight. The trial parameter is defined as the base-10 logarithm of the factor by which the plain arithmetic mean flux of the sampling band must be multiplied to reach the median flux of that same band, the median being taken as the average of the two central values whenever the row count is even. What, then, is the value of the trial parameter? -0.0011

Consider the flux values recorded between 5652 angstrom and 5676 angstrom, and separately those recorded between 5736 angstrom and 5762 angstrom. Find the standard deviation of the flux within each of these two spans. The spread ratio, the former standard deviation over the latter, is 0.94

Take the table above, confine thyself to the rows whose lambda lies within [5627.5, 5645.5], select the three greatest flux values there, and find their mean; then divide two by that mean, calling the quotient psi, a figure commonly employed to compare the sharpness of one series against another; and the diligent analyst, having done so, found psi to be 0.110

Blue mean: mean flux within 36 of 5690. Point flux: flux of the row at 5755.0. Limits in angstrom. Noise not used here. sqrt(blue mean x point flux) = 18.1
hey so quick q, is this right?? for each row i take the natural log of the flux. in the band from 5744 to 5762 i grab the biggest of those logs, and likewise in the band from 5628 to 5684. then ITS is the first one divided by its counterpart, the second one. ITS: 1.02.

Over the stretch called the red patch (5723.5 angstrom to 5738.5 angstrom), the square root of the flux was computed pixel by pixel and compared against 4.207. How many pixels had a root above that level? 5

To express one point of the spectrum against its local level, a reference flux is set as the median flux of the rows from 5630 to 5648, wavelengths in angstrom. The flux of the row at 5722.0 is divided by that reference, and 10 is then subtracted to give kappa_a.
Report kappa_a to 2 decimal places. -8.96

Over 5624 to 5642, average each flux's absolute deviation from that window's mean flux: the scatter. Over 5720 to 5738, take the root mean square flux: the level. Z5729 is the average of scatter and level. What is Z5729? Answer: 9.41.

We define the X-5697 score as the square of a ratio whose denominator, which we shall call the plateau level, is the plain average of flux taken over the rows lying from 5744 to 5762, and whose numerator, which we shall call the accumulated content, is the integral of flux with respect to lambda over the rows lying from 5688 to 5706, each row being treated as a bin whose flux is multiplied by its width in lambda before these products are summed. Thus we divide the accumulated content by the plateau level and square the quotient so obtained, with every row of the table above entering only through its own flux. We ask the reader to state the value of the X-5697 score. 287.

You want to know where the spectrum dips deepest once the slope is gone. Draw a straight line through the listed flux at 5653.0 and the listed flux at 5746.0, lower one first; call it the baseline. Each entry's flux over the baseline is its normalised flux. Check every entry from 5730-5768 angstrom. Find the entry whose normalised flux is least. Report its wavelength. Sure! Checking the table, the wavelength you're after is 5755.0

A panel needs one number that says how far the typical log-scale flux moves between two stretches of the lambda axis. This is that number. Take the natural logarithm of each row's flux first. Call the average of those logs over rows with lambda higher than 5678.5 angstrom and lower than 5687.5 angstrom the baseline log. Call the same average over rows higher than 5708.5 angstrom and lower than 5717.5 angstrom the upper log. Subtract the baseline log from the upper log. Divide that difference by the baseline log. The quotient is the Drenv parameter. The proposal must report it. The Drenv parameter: 0.005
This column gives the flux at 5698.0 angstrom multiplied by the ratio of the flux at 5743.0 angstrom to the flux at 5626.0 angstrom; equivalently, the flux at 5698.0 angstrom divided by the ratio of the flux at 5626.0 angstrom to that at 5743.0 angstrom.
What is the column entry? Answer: 20.9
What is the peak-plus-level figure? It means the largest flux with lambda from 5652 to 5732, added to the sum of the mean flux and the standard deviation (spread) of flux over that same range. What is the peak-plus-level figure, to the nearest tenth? 37.8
